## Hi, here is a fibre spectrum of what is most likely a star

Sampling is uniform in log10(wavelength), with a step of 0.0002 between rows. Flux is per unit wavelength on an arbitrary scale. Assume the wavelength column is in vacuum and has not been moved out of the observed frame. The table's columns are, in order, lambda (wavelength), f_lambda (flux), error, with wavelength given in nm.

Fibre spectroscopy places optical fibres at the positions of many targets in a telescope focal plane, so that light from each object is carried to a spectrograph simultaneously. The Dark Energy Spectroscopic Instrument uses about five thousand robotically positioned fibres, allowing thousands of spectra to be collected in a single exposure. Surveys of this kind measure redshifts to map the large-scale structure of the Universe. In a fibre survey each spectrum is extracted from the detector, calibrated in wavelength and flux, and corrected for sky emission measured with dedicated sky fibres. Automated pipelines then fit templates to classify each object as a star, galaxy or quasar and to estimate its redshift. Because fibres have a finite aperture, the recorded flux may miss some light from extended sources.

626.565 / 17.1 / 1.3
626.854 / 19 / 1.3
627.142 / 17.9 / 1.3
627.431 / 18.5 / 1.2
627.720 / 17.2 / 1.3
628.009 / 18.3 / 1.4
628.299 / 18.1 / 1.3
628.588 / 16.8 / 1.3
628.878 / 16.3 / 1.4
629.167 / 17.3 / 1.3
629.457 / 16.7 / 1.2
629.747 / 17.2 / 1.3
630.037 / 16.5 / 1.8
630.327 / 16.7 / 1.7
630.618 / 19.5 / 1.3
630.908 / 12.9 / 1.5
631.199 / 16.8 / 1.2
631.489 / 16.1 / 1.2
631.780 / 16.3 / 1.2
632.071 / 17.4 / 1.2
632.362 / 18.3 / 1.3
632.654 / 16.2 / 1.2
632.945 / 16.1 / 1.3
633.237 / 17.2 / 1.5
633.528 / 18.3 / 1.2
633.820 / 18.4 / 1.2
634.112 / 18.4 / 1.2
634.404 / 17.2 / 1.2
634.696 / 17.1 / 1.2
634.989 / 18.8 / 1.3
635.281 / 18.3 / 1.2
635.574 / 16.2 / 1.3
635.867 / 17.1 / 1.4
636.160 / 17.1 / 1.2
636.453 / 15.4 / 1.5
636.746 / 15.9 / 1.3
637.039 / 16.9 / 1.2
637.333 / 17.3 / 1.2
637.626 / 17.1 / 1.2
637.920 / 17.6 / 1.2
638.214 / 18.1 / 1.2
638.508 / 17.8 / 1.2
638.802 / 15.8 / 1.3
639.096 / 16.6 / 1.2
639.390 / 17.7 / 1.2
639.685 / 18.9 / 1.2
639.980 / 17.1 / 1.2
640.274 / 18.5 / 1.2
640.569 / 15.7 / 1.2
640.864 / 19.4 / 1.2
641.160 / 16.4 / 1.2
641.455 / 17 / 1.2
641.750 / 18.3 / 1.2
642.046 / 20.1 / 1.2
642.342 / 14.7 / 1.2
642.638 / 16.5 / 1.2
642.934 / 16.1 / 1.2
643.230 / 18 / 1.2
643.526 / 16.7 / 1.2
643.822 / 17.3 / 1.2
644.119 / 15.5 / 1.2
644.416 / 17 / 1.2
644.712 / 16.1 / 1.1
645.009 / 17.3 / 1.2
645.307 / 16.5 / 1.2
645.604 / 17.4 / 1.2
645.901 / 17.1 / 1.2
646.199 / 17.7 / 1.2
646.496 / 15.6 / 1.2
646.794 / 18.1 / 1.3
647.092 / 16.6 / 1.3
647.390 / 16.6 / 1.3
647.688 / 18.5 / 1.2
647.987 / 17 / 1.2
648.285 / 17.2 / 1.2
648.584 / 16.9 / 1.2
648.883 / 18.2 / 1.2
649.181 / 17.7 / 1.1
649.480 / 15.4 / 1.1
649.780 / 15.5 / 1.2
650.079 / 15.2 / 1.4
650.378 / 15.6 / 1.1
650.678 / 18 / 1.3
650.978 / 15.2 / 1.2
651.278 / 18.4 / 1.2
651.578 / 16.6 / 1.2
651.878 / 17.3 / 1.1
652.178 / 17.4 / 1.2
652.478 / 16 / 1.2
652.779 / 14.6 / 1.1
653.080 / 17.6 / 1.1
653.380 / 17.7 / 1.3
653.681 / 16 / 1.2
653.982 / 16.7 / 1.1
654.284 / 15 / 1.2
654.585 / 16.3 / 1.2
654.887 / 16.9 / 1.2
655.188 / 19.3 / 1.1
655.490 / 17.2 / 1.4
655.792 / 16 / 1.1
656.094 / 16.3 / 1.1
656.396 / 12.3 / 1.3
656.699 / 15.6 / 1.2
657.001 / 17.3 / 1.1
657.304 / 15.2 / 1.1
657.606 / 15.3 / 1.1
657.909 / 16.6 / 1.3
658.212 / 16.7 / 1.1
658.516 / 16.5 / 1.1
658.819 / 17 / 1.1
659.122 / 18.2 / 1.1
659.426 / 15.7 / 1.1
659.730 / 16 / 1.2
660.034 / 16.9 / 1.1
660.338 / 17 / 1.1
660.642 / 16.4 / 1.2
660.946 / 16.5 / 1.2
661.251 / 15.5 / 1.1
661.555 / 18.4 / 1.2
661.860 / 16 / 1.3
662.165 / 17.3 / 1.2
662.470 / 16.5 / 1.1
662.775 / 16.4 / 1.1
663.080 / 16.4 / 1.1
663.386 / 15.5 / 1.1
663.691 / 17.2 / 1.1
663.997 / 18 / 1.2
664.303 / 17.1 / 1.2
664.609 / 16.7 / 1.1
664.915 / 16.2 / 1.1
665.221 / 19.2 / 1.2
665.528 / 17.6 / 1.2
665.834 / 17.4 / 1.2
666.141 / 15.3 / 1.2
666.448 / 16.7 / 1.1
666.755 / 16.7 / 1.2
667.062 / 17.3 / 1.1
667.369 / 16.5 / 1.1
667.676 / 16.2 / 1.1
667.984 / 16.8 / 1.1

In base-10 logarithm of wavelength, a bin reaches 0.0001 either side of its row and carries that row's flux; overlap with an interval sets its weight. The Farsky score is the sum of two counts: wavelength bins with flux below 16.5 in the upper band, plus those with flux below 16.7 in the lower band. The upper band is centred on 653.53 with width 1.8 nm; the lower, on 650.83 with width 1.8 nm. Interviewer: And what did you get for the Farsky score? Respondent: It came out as 7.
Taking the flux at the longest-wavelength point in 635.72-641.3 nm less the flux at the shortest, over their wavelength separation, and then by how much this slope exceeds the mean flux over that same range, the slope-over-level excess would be -17.3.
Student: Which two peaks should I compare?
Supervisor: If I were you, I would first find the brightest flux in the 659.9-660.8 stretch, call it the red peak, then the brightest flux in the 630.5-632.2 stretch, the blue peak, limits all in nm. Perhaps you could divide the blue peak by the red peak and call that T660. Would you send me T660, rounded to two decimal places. 1.15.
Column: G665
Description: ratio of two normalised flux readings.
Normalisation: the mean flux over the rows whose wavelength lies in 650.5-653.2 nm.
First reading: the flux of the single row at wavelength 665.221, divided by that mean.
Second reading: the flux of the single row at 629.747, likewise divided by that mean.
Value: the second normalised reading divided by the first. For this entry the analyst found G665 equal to 0.90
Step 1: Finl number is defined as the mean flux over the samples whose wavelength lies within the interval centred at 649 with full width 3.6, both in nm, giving 16.8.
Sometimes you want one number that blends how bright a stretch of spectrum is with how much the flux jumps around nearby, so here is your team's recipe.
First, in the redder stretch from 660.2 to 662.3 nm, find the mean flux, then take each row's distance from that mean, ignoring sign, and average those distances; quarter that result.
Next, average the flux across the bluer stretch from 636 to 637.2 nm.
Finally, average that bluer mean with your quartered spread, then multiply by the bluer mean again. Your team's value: 135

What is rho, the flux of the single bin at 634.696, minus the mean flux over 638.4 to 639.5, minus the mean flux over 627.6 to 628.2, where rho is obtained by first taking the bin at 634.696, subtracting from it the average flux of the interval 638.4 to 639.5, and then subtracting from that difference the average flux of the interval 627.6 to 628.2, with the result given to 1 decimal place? -17.6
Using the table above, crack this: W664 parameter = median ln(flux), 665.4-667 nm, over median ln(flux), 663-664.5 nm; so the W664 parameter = 0.99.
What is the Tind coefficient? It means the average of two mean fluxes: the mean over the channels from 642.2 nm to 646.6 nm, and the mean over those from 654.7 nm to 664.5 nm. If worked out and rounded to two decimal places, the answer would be 16.59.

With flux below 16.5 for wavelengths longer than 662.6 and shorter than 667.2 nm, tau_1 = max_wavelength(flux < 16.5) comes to 666.141 nm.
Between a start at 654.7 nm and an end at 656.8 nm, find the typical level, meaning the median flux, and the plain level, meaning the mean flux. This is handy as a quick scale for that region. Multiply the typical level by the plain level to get 265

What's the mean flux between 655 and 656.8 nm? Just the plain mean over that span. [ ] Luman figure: 16.1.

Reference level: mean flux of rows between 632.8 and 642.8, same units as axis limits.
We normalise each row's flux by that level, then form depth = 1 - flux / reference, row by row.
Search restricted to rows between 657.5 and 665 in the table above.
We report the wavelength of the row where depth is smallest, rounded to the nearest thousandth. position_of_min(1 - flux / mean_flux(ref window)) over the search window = 661.555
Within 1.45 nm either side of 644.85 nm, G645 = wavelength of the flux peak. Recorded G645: 646.199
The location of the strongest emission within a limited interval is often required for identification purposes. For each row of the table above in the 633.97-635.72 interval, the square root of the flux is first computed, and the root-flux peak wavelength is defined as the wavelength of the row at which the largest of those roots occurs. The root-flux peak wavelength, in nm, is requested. 634.989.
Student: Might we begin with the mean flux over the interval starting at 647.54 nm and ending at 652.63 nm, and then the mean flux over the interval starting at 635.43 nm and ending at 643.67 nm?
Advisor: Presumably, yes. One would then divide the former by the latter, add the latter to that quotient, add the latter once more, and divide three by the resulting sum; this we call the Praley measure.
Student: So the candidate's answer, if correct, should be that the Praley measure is 0.0851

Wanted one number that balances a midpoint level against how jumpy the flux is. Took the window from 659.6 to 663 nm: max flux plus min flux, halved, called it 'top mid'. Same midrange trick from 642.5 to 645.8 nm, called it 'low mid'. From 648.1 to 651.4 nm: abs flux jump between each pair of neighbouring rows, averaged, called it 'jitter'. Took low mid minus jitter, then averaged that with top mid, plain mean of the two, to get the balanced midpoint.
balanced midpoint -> 16.2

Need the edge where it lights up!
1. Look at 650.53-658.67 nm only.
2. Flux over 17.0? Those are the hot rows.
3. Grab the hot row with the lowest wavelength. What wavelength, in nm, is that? 650.678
